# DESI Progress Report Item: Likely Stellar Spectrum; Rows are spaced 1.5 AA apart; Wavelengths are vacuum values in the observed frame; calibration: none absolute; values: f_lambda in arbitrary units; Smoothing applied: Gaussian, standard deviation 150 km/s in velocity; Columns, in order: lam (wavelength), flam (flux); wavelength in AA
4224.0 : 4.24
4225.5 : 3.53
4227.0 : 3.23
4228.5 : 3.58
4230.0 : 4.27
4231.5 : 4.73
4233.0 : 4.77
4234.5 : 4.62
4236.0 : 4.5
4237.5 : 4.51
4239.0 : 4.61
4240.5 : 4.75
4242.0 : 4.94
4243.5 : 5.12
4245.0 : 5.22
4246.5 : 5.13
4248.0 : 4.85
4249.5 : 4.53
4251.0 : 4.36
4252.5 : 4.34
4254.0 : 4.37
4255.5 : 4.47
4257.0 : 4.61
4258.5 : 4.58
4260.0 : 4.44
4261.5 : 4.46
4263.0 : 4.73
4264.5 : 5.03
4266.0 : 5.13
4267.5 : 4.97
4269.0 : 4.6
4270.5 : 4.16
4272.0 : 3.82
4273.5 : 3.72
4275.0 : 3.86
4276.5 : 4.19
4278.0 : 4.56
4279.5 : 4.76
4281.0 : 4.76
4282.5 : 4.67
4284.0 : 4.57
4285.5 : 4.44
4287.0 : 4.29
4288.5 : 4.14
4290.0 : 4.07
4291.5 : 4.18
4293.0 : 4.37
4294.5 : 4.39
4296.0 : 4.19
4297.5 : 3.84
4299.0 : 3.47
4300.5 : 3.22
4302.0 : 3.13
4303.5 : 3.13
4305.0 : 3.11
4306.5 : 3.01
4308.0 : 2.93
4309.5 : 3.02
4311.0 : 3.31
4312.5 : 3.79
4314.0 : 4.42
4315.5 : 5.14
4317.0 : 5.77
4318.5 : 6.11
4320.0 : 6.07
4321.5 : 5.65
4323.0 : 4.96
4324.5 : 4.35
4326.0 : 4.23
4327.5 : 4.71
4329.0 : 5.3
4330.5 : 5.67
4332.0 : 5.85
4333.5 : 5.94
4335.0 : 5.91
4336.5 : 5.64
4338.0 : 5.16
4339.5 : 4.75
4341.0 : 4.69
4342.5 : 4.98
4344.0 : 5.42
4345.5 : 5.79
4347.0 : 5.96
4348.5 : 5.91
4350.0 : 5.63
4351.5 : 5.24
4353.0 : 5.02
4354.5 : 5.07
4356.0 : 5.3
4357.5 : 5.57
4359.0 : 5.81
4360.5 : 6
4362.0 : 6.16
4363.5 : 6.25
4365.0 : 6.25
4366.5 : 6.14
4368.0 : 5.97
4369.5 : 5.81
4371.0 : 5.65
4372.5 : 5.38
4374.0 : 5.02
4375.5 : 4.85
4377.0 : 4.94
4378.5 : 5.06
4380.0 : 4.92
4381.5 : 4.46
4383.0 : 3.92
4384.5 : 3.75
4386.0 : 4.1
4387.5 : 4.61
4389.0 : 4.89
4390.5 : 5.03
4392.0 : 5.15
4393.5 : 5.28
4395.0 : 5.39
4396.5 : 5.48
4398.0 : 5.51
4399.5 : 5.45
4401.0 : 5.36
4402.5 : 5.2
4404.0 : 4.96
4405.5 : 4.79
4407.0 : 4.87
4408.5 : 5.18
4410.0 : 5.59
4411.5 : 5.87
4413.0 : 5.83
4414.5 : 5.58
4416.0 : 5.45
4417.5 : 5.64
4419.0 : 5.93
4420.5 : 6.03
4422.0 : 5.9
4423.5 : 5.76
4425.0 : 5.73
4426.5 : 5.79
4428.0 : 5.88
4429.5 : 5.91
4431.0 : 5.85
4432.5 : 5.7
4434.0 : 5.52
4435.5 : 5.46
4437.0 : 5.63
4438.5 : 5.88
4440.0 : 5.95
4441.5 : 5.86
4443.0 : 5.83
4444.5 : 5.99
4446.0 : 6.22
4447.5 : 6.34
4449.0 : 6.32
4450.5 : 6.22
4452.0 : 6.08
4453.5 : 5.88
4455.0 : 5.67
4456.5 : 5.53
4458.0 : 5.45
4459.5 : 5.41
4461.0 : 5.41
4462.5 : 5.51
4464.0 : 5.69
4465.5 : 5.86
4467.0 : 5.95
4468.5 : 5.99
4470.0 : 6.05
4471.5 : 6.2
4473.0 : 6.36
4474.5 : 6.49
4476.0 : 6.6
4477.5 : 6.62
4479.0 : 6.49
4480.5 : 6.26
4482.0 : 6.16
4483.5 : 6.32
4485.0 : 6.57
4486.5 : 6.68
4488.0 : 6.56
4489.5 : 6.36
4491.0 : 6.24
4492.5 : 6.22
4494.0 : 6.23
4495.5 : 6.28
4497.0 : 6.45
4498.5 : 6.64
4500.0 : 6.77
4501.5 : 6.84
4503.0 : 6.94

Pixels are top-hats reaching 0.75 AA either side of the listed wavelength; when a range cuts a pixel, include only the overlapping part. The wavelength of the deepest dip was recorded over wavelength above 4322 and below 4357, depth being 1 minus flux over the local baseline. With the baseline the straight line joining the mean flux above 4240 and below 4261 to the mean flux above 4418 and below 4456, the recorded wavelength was 4326.0 AA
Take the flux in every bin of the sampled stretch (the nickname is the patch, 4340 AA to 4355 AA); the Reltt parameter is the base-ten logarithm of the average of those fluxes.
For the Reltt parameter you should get 0.730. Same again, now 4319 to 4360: 0.729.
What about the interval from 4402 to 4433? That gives 0.748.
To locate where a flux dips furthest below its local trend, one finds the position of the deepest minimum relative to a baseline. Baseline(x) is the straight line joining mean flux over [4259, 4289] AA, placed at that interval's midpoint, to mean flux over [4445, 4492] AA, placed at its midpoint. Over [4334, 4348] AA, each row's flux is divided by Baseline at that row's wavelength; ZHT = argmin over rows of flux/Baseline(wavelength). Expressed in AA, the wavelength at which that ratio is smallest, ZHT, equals 4341.0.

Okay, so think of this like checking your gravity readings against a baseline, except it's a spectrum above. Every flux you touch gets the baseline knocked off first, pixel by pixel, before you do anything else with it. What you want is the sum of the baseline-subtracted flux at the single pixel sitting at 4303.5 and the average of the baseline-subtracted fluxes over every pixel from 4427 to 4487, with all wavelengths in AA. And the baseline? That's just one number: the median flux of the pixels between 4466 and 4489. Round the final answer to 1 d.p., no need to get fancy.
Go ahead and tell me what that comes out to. -3.6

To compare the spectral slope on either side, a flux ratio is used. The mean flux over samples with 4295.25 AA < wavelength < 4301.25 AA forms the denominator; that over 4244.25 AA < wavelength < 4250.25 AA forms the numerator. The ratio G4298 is 1.3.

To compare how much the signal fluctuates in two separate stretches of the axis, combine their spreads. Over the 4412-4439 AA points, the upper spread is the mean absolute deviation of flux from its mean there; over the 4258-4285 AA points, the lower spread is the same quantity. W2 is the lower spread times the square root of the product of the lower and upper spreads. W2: 0.067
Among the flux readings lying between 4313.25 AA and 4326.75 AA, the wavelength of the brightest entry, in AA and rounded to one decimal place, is 4318.5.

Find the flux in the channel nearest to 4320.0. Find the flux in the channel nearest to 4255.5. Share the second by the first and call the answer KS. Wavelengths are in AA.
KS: 0.74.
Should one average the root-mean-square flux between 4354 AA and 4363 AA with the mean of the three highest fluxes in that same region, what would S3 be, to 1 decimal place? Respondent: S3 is 5.8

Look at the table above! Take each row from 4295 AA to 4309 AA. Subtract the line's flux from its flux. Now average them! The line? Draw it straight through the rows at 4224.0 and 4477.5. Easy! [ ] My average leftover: -1.6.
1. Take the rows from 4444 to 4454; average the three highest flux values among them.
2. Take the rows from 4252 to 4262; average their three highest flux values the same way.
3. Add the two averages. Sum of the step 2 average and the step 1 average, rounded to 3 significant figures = 10.8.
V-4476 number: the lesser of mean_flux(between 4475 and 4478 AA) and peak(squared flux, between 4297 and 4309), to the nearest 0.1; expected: 6.6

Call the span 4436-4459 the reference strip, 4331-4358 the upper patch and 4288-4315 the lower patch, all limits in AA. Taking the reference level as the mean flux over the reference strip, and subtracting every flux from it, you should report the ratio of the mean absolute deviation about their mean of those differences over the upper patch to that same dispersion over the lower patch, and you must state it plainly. 0.73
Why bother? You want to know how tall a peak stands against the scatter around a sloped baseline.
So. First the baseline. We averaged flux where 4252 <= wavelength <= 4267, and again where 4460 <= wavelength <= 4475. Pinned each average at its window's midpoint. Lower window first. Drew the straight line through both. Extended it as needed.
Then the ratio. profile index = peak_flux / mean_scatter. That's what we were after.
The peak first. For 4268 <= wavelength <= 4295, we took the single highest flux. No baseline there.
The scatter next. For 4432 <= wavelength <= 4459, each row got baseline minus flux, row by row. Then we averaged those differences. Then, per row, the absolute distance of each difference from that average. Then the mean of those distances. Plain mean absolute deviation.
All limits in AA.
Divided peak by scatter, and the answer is 21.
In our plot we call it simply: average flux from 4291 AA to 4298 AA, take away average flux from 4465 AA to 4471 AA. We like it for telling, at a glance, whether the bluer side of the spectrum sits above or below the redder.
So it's -1.8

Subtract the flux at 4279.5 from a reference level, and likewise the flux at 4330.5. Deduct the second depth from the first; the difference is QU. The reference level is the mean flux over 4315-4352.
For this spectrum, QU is 0.91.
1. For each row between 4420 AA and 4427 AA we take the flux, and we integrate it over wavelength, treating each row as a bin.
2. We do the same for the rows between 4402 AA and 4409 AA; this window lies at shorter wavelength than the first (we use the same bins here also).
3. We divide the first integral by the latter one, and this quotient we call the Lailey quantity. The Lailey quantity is 1.17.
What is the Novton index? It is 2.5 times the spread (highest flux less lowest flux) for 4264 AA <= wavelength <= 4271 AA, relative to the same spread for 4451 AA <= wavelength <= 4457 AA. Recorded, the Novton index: 4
